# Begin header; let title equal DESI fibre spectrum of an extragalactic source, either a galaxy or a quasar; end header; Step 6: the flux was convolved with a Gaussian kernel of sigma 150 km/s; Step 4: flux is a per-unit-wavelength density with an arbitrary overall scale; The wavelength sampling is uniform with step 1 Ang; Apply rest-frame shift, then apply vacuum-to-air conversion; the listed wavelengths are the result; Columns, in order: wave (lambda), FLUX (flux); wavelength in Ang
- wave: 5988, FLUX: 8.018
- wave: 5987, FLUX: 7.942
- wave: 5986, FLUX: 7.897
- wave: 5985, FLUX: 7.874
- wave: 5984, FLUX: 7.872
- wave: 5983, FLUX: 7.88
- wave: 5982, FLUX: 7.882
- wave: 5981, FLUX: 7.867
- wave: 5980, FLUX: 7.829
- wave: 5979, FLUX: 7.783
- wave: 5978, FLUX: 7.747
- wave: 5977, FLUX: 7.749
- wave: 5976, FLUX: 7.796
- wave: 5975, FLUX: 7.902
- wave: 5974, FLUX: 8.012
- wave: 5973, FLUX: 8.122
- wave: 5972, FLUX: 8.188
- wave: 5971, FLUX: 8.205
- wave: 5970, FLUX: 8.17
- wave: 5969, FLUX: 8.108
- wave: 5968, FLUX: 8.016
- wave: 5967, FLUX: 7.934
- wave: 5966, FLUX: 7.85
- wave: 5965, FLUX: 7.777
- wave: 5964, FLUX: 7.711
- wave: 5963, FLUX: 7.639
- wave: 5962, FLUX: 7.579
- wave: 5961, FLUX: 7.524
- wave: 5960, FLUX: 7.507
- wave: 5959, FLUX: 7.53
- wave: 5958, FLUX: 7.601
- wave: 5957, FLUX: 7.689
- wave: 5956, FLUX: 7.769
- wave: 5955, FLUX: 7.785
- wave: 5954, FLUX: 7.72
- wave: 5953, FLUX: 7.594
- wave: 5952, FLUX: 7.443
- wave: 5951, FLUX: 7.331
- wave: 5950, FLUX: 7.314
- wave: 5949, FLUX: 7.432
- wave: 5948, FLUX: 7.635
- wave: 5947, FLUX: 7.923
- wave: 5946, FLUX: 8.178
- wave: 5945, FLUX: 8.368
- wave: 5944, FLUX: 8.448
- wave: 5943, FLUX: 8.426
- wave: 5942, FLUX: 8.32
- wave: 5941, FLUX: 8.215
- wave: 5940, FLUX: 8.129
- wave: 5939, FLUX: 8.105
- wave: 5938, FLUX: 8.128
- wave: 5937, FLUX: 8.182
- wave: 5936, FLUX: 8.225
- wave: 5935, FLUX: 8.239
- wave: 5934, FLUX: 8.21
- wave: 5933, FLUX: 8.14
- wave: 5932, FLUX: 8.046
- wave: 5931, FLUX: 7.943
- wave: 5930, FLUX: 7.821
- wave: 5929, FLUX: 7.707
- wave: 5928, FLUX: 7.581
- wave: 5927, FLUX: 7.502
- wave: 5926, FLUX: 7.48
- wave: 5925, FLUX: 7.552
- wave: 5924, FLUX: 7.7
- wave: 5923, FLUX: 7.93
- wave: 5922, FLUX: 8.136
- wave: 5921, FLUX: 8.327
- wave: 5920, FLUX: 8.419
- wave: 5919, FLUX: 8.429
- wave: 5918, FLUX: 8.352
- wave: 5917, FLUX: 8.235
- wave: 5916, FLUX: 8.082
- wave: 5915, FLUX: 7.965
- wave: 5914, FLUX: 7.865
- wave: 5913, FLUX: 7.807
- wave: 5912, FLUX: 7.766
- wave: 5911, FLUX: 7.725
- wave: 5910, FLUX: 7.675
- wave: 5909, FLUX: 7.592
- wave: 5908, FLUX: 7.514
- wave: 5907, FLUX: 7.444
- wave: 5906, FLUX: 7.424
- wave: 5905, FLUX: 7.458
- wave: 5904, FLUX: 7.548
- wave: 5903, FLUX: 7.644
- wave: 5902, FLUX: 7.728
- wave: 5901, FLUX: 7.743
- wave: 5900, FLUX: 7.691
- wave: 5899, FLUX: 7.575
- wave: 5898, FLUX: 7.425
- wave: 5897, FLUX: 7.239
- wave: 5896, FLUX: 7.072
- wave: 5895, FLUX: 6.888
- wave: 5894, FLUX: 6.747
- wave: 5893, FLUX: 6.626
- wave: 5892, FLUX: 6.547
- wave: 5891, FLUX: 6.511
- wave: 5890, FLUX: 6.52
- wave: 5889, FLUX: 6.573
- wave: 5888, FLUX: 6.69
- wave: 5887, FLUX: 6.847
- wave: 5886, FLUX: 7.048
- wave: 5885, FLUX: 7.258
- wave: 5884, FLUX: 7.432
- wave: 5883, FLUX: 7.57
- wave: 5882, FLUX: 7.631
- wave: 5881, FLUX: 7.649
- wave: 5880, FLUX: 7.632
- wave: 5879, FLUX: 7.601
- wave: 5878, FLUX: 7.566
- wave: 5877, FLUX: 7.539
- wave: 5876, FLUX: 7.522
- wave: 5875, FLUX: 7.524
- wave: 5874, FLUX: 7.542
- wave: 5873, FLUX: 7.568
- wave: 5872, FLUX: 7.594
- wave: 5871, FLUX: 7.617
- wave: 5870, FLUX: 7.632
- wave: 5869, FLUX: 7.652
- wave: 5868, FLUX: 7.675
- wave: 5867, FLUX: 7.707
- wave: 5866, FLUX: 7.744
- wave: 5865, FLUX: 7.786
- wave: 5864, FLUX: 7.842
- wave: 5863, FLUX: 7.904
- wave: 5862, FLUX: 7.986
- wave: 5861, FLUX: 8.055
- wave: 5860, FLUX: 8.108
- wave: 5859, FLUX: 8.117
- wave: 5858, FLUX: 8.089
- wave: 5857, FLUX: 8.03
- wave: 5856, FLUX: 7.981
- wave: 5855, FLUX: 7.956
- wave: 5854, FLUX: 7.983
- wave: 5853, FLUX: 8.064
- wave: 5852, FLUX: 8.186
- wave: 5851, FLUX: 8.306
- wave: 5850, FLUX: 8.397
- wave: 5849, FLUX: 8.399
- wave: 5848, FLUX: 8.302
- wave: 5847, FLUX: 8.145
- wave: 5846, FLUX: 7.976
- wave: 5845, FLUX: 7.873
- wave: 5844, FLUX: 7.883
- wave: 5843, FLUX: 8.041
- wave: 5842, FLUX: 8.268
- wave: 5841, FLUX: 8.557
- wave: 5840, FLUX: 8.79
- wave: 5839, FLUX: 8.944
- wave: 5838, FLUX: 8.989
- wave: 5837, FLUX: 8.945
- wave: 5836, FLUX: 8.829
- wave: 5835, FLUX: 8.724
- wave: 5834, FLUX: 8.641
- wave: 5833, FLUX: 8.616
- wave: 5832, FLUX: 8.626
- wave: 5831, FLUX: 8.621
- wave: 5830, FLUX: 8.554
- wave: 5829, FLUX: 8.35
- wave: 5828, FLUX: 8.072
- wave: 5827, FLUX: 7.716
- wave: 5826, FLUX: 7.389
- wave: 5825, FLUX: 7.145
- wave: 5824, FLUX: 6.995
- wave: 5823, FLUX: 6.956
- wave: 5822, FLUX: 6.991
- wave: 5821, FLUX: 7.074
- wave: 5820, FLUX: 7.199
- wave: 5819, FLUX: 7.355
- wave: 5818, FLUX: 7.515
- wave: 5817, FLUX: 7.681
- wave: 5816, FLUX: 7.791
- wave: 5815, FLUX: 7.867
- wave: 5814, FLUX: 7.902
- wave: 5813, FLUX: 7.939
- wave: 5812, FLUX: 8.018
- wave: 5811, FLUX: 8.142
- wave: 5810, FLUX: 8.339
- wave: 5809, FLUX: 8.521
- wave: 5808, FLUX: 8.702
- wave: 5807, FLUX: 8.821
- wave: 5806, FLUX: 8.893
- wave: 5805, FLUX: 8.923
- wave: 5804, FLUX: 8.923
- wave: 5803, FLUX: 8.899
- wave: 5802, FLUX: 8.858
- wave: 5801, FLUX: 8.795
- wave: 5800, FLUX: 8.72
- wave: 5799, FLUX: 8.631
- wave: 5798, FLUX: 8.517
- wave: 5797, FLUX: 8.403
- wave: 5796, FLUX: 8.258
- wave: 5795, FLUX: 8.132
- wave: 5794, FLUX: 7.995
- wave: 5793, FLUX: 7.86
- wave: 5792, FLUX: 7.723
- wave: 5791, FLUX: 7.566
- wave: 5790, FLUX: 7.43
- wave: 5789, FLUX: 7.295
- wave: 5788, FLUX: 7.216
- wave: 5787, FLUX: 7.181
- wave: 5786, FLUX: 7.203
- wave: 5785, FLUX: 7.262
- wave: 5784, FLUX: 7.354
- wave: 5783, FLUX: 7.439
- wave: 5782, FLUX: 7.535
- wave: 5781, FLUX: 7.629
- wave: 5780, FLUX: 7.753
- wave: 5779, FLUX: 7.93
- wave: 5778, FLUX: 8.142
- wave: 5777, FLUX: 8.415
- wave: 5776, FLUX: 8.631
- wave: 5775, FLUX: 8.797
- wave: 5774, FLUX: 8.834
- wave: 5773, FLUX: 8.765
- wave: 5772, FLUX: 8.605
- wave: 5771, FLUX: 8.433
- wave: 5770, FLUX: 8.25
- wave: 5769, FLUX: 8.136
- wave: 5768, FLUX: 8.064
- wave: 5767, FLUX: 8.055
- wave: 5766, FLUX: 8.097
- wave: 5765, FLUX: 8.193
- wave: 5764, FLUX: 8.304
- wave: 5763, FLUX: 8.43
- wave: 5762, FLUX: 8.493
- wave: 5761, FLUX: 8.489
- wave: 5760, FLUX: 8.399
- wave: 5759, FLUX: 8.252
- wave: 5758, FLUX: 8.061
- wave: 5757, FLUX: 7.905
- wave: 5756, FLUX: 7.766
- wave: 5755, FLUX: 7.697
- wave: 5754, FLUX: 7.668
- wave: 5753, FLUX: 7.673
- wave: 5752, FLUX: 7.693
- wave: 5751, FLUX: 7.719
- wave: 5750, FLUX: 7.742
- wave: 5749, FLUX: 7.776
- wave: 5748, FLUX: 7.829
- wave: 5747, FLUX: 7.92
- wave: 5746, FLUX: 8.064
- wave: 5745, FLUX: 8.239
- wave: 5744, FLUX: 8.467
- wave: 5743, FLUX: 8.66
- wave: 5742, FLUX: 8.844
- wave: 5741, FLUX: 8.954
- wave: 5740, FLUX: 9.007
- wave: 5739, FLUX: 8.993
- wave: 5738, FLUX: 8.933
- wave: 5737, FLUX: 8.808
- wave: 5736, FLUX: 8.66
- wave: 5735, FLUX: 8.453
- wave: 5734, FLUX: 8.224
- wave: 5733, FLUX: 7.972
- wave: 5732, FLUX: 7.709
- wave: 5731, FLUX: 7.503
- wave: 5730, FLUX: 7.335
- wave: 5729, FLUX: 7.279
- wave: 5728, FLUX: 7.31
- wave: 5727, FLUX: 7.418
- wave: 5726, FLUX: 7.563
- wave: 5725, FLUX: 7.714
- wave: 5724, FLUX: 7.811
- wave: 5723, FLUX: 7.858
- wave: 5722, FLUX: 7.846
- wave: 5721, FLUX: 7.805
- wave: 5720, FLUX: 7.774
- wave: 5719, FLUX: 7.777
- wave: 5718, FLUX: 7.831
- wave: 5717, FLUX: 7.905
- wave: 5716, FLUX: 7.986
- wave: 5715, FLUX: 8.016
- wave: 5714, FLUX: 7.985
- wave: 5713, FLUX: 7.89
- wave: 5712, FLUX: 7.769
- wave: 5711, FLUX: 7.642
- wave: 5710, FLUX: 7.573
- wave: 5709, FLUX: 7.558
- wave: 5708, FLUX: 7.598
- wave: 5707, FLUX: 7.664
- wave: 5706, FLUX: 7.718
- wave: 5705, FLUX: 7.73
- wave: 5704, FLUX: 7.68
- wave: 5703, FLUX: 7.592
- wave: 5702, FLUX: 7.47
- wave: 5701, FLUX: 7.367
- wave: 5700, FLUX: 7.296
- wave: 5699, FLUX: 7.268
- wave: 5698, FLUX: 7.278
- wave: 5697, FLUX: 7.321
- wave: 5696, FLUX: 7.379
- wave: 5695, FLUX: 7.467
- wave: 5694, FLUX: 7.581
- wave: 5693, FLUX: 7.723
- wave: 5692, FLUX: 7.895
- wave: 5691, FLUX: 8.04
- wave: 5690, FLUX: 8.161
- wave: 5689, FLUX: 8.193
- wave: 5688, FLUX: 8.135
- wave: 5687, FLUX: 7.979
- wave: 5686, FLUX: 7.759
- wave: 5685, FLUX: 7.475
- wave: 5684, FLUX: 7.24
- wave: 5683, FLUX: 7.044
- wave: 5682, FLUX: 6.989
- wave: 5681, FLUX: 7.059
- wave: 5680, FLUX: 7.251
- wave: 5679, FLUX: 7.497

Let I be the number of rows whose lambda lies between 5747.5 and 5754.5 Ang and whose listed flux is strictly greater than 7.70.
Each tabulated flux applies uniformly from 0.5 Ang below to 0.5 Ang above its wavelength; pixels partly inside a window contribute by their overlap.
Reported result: 4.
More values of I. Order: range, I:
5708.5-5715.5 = 4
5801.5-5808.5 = 7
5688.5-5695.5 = 5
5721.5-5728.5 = 4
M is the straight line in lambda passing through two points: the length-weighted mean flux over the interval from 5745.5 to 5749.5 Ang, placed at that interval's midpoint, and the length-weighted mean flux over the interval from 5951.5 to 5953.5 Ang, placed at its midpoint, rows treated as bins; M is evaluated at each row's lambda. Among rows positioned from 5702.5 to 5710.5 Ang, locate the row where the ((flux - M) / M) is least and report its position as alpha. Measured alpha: 5709 Ang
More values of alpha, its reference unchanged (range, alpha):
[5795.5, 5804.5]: 5796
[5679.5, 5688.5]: 5682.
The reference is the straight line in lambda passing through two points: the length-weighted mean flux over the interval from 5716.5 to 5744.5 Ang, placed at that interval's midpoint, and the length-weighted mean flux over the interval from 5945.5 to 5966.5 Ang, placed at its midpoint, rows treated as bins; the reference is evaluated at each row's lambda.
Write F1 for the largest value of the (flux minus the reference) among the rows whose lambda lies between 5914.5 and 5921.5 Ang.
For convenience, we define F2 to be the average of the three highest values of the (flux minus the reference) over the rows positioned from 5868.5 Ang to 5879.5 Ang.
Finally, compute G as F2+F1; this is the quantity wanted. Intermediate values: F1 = 0.71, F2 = -0.2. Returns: 0.5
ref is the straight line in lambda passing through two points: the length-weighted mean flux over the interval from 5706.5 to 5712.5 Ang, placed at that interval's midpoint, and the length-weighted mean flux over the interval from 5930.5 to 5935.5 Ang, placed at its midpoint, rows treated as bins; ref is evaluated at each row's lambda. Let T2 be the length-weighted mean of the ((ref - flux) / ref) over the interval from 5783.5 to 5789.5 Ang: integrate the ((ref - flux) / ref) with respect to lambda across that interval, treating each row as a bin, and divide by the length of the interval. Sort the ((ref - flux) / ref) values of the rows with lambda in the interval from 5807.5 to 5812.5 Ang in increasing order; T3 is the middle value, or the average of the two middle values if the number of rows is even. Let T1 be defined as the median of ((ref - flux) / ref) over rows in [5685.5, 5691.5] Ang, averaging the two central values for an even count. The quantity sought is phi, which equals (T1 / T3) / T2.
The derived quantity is 15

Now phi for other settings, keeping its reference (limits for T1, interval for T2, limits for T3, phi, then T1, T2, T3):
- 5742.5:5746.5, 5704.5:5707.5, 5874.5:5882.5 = 158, -0.08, -0.01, 0.05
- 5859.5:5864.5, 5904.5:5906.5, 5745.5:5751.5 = 4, 0.00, 0.08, -0.01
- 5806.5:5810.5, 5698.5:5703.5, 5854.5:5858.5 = 496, -0.10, 0.03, -0.01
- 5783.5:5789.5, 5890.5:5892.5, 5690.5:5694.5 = -14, 0.07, 0.19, -0.03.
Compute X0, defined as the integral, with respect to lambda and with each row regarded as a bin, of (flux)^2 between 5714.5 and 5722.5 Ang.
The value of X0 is 495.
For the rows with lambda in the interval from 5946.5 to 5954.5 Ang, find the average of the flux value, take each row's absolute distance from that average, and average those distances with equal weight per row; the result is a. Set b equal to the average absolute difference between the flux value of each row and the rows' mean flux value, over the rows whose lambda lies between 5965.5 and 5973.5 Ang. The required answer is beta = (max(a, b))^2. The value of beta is 0.029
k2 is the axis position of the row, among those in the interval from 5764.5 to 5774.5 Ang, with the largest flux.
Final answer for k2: 5774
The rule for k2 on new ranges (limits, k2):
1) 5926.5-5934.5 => 5934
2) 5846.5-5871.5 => 5849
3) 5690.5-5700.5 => 5691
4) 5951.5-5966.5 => 5966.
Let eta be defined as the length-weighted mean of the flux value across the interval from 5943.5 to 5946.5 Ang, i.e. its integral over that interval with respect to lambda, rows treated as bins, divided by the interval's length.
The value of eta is 8.3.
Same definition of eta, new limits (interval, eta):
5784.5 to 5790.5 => 7.3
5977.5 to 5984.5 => 7.8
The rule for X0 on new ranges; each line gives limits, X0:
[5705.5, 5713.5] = 472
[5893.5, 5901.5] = 427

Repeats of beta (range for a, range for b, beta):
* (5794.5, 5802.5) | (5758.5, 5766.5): 0.045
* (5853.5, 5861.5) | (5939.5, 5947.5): 0.019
